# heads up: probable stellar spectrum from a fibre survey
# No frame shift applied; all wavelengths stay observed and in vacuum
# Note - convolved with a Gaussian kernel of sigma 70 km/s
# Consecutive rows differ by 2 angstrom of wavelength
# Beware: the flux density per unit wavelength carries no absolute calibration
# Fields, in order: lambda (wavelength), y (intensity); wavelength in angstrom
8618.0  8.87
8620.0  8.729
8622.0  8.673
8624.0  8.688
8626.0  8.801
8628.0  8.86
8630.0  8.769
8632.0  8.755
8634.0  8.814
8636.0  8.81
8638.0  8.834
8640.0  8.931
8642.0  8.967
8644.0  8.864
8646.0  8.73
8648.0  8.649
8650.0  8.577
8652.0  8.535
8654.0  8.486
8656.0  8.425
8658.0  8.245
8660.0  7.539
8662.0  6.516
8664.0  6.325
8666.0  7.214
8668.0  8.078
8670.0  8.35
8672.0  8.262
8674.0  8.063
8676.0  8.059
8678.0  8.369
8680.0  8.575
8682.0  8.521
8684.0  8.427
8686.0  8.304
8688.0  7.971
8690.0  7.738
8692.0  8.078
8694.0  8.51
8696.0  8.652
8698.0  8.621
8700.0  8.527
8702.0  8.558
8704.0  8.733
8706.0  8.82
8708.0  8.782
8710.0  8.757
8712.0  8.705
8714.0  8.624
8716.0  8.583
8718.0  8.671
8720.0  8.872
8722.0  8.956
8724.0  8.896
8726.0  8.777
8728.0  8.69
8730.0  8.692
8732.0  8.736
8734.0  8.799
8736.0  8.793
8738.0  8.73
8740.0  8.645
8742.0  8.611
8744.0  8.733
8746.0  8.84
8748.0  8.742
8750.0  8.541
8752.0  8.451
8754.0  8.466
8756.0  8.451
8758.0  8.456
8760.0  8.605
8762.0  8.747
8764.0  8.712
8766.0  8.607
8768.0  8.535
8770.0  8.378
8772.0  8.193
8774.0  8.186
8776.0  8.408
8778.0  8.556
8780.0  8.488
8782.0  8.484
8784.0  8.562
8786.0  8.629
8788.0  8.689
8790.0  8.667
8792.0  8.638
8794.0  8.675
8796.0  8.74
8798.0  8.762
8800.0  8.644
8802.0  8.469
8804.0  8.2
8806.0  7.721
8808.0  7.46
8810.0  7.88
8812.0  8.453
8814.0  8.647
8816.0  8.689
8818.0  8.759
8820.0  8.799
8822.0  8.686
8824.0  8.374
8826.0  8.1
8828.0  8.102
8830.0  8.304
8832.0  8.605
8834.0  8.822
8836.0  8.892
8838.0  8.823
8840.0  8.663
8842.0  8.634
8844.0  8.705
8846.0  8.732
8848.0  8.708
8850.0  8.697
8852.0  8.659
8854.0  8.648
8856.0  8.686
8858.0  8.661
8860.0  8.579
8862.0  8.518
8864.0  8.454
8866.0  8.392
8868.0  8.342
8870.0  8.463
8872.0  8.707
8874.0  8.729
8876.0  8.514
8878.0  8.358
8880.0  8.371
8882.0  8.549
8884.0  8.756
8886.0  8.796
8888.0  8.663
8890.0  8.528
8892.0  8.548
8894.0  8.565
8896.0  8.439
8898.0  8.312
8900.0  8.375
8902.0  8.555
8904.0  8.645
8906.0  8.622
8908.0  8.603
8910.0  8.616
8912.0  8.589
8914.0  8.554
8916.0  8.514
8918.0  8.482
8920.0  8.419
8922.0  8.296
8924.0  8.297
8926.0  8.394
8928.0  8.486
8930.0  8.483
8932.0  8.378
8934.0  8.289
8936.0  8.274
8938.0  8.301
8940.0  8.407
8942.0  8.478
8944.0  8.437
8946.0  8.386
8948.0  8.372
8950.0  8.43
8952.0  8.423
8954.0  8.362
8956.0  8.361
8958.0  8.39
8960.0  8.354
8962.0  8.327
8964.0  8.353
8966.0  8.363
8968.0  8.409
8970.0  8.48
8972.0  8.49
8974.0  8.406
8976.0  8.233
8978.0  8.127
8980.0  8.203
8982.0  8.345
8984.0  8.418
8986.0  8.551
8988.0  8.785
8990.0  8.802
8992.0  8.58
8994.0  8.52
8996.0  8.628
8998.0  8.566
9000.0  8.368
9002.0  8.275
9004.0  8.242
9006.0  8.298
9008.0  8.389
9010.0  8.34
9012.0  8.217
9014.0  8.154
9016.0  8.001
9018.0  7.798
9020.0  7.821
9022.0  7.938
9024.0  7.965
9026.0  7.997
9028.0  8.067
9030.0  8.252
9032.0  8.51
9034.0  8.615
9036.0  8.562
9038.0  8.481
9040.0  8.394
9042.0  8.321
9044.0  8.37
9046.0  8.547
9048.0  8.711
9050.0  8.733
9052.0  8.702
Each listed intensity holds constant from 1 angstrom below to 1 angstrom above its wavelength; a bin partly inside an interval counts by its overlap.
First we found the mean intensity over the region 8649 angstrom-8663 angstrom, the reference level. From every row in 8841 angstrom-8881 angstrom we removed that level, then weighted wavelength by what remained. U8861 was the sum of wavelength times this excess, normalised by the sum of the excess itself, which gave 8859.1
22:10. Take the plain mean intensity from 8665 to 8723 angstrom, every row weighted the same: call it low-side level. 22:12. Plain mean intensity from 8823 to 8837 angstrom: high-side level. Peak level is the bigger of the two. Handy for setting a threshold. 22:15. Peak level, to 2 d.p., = 8.46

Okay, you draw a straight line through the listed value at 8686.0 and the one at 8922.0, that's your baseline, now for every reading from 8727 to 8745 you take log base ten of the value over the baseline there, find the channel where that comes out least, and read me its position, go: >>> 8742.0 angstrom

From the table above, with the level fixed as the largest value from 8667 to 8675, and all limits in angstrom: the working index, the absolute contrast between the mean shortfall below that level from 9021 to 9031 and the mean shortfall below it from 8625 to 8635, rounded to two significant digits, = 0.76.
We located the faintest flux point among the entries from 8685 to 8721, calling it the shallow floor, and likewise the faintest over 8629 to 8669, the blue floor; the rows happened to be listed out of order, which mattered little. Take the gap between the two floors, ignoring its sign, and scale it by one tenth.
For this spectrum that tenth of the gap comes 0.14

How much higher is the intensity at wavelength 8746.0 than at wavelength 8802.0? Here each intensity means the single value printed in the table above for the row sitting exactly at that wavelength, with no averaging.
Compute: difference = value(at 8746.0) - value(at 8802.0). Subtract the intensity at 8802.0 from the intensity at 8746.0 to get 0.4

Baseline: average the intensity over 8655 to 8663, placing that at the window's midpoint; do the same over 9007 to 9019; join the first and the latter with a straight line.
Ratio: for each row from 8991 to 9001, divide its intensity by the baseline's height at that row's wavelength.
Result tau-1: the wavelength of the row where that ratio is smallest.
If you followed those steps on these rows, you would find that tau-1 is 9000.0 angstrom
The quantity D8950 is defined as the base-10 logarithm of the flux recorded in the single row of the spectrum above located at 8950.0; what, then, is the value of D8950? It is 0.926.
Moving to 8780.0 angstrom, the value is 0.929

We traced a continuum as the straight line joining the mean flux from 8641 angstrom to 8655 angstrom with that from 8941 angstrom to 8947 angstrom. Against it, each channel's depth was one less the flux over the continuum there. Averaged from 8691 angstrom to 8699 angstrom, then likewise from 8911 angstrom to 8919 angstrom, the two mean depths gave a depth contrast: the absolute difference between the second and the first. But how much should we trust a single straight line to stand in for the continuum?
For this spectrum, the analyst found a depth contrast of 0.03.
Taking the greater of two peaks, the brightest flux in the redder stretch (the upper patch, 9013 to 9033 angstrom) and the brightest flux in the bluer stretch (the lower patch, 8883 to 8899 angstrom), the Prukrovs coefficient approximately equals 8.80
